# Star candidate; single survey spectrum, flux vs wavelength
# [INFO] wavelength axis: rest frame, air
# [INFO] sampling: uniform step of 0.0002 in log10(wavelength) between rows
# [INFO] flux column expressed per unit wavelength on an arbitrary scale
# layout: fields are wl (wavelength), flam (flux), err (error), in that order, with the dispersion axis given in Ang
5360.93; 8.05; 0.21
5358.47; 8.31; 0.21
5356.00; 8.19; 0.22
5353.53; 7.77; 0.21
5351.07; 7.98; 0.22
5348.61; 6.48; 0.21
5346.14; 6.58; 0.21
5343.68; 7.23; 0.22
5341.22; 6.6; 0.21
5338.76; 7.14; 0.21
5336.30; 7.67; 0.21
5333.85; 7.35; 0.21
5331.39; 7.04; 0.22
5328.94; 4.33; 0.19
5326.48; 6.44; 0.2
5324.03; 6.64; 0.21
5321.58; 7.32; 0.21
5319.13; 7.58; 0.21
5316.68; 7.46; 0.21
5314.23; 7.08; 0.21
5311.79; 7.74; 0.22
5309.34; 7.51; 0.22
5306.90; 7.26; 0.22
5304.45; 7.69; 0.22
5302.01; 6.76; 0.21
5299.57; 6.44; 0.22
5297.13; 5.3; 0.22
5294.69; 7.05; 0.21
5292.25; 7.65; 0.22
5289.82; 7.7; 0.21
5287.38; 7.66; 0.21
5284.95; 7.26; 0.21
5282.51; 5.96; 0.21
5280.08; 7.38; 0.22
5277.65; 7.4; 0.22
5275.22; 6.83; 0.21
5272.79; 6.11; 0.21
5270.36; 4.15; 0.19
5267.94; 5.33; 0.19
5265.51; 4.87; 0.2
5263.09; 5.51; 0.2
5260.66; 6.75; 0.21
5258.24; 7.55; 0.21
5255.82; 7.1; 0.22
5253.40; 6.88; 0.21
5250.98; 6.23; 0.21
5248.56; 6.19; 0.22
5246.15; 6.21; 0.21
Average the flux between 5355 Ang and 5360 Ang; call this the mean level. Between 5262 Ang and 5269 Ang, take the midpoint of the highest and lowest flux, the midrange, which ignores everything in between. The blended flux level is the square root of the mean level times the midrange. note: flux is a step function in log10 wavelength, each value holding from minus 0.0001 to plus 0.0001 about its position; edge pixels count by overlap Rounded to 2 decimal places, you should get 6.54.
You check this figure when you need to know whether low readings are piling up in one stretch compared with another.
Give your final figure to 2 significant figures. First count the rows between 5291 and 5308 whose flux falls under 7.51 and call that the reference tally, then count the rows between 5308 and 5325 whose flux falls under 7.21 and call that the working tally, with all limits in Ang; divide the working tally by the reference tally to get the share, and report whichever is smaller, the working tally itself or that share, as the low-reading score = 0.40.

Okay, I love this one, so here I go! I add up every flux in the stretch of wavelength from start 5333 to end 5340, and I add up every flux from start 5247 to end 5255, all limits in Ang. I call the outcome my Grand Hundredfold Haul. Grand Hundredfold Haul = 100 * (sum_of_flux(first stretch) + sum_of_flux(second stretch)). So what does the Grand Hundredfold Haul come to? 4146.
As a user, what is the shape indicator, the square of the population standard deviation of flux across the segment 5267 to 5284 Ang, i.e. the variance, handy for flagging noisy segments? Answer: 1.18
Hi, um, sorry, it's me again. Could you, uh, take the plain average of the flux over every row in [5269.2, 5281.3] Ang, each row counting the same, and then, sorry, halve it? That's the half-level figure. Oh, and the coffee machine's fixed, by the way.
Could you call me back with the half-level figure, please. 3.19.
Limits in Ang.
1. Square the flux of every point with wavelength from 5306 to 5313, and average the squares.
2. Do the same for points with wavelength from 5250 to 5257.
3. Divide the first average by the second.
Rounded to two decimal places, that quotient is 1.24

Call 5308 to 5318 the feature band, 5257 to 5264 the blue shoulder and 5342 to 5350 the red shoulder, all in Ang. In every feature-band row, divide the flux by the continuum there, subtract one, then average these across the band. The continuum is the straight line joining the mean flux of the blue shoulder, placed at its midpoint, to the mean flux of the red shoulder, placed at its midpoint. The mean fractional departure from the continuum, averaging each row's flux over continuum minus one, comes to 0.11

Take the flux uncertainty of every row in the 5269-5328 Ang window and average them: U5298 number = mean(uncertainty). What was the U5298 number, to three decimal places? 0.212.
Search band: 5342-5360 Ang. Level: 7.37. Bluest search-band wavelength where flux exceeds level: 5351.07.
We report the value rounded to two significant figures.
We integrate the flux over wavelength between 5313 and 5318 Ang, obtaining 36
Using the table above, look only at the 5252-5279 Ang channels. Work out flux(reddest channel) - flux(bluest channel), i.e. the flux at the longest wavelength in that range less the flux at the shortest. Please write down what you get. 0.5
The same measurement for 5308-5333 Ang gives -0.5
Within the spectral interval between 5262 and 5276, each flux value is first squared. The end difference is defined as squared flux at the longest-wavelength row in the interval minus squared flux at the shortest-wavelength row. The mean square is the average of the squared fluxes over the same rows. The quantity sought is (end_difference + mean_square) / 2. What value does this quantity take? 23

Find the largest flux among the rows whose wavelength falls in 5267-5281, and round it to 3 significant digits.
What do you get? 7.40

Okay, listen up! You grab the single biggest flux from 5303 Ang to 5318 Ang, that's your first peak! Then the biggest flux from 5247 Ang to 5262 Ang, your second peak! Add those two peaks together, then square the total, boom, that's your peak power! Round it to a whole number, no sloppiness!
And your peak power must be 234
